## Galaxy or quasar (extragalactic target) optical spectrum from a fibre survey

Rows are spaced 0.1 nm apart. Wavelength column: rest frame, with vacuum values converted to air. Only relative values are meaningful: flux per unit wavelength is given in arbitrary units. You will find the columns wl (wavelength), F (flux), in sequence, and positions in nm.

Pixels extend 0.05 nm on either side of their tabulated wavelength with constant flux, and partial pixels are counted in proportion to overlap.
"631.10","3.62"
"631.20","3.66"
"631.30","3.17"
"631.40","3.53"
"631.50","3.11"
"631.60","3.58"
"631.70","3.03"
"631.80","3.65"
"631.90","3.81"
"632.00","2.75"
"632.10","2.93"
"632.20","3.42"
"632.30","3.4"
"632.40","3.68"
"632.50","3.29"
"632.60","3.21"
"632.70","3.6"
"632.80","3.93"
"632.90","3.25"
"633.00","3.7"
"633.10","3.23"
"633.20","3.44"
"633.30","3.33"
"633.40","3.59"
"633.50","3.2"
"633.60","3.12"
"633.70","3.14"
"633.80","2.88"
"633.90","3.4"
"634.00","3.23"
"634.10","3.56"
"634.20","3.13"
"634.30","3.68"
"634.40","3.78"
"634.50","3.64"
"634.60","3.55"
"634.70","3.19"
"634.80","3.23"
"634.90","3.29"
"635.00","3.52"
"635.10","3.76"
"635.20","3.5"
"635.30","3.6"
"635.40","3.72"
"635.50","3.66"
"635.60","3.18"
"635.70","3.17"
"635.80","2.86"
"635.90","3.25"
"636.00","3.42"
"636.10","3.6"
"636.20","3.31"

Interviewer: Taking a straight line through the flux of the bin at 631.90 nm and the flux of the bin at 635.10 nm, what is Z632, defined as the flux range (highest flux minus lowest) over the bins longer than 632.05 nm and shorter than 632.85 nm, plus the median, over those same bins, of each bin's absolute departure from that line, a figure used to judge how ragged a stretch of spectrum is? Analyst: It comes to 1.39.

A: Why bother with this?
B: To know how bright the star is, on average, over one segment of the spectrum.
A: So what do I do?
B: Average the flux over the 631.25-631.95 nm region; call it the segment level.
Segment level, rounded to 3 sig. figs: 3.41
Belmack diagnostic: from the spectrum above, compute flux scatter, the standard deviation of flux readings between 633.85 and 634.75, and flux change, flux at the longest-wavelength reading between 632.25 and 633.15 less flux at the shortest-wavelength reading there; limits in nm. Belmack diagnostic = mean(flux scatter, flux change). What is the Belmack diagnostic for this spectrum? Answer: 0.03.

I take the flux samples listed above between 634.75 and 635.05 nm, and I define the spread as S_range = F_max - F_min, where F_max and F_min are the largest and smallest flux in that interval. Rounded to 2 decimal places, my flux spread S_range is 0.29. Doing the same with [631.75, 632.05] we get 1.06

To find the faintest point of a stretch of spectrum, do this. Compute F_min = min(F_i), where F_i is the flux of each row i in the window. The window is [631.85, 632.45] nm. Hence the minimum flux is 2.75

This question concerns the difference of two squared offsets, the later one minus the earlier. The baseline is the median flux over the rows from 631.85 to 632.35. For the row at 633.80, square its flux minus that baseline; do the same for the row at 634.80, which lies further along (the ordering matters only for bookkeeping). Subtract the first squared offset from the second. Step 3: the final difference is -0.24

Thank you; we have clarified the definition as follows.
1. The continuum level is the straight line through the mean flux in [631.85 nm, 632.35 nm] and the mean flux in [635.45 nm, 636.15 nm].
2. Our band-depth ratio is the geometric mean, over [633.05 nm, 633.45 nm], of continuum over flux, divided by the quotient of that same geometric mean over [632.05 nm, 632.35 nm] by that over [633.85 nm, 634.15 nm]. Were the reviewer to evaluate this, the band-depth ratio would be 0.93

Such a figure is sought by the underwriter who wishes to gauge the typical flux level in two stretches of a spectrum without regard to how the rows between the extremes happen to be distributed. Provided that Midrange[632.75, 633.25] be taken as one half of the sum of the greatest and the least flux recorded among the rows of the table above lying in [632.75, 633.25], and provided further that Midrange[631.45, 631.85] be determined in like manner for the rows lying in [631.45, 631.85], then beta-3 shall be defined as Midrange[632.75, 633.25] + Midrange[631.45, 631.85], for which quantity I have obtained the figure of 6.92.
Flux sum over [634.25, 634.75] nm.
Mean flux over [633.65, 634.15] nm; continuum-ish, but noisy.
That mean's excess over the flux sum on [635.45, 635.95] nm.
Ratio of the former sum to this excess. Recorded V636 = -1.39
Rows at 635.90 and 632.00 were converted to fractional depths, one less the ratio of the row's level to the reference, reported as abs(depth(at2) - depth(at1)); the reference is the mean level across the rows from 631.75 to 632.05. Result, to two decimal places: 0.15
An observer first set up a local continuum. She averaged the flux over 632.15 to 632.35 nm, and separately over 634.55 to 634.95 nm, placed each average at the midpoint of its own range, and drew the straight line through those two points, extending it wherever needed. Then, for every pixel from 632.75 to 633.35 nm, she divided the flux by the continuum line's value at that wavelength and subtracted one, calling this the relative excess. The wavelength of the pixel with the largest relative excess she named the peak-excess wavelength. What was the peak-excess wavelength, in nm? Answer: 632.80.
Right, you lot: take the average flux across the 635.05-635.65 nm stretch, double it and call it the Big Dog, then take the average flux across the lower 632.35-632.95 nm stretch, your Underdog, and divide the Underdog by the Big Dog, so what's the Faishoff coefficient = 0.489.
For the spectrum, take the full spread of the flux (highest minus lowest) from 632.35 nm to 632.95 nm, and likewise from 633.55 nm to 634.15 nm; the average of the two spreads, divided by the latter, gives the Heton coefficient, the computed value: 1.03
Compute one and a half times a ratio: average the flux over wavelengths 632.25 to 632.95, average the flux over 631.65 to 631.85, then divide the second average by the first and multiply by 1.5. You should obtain 1.44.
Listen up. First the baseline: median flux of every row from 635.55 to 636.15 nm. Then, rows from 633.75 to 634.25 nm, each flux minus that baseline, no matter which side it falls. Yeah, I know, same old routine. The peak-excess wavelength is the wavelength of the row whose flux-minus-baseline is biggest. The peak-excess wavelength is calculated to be 634.10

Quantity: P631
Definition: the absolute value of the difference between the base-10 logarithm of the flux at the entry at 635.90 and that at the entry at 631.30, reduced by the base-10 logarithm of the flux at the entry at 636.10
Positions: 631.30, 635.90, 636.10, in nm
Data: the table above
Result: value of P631 -0.55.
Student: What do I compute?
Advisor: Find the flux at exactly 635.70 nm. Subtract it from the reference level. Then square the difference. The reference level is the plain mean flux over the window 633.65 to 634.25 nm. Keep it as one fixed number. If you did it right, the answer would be 0.00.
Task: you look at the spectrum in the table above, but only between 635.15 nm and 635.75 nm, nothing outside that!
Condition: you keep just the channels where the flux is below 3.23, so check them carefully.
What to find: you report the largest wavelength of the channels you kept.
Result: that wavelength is 635.70 nm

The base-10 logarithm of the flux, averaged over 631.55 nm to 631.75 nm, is 0.52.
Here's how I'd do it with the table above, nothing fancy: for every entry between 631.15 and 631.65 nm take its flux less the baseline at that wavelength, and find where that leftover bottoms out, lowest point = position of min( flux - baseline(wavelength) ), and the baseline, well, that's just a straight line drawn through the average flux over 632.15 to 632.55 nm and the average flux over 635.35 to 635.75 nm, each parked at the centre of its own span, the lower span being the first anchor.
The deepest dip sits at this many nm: 631.50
